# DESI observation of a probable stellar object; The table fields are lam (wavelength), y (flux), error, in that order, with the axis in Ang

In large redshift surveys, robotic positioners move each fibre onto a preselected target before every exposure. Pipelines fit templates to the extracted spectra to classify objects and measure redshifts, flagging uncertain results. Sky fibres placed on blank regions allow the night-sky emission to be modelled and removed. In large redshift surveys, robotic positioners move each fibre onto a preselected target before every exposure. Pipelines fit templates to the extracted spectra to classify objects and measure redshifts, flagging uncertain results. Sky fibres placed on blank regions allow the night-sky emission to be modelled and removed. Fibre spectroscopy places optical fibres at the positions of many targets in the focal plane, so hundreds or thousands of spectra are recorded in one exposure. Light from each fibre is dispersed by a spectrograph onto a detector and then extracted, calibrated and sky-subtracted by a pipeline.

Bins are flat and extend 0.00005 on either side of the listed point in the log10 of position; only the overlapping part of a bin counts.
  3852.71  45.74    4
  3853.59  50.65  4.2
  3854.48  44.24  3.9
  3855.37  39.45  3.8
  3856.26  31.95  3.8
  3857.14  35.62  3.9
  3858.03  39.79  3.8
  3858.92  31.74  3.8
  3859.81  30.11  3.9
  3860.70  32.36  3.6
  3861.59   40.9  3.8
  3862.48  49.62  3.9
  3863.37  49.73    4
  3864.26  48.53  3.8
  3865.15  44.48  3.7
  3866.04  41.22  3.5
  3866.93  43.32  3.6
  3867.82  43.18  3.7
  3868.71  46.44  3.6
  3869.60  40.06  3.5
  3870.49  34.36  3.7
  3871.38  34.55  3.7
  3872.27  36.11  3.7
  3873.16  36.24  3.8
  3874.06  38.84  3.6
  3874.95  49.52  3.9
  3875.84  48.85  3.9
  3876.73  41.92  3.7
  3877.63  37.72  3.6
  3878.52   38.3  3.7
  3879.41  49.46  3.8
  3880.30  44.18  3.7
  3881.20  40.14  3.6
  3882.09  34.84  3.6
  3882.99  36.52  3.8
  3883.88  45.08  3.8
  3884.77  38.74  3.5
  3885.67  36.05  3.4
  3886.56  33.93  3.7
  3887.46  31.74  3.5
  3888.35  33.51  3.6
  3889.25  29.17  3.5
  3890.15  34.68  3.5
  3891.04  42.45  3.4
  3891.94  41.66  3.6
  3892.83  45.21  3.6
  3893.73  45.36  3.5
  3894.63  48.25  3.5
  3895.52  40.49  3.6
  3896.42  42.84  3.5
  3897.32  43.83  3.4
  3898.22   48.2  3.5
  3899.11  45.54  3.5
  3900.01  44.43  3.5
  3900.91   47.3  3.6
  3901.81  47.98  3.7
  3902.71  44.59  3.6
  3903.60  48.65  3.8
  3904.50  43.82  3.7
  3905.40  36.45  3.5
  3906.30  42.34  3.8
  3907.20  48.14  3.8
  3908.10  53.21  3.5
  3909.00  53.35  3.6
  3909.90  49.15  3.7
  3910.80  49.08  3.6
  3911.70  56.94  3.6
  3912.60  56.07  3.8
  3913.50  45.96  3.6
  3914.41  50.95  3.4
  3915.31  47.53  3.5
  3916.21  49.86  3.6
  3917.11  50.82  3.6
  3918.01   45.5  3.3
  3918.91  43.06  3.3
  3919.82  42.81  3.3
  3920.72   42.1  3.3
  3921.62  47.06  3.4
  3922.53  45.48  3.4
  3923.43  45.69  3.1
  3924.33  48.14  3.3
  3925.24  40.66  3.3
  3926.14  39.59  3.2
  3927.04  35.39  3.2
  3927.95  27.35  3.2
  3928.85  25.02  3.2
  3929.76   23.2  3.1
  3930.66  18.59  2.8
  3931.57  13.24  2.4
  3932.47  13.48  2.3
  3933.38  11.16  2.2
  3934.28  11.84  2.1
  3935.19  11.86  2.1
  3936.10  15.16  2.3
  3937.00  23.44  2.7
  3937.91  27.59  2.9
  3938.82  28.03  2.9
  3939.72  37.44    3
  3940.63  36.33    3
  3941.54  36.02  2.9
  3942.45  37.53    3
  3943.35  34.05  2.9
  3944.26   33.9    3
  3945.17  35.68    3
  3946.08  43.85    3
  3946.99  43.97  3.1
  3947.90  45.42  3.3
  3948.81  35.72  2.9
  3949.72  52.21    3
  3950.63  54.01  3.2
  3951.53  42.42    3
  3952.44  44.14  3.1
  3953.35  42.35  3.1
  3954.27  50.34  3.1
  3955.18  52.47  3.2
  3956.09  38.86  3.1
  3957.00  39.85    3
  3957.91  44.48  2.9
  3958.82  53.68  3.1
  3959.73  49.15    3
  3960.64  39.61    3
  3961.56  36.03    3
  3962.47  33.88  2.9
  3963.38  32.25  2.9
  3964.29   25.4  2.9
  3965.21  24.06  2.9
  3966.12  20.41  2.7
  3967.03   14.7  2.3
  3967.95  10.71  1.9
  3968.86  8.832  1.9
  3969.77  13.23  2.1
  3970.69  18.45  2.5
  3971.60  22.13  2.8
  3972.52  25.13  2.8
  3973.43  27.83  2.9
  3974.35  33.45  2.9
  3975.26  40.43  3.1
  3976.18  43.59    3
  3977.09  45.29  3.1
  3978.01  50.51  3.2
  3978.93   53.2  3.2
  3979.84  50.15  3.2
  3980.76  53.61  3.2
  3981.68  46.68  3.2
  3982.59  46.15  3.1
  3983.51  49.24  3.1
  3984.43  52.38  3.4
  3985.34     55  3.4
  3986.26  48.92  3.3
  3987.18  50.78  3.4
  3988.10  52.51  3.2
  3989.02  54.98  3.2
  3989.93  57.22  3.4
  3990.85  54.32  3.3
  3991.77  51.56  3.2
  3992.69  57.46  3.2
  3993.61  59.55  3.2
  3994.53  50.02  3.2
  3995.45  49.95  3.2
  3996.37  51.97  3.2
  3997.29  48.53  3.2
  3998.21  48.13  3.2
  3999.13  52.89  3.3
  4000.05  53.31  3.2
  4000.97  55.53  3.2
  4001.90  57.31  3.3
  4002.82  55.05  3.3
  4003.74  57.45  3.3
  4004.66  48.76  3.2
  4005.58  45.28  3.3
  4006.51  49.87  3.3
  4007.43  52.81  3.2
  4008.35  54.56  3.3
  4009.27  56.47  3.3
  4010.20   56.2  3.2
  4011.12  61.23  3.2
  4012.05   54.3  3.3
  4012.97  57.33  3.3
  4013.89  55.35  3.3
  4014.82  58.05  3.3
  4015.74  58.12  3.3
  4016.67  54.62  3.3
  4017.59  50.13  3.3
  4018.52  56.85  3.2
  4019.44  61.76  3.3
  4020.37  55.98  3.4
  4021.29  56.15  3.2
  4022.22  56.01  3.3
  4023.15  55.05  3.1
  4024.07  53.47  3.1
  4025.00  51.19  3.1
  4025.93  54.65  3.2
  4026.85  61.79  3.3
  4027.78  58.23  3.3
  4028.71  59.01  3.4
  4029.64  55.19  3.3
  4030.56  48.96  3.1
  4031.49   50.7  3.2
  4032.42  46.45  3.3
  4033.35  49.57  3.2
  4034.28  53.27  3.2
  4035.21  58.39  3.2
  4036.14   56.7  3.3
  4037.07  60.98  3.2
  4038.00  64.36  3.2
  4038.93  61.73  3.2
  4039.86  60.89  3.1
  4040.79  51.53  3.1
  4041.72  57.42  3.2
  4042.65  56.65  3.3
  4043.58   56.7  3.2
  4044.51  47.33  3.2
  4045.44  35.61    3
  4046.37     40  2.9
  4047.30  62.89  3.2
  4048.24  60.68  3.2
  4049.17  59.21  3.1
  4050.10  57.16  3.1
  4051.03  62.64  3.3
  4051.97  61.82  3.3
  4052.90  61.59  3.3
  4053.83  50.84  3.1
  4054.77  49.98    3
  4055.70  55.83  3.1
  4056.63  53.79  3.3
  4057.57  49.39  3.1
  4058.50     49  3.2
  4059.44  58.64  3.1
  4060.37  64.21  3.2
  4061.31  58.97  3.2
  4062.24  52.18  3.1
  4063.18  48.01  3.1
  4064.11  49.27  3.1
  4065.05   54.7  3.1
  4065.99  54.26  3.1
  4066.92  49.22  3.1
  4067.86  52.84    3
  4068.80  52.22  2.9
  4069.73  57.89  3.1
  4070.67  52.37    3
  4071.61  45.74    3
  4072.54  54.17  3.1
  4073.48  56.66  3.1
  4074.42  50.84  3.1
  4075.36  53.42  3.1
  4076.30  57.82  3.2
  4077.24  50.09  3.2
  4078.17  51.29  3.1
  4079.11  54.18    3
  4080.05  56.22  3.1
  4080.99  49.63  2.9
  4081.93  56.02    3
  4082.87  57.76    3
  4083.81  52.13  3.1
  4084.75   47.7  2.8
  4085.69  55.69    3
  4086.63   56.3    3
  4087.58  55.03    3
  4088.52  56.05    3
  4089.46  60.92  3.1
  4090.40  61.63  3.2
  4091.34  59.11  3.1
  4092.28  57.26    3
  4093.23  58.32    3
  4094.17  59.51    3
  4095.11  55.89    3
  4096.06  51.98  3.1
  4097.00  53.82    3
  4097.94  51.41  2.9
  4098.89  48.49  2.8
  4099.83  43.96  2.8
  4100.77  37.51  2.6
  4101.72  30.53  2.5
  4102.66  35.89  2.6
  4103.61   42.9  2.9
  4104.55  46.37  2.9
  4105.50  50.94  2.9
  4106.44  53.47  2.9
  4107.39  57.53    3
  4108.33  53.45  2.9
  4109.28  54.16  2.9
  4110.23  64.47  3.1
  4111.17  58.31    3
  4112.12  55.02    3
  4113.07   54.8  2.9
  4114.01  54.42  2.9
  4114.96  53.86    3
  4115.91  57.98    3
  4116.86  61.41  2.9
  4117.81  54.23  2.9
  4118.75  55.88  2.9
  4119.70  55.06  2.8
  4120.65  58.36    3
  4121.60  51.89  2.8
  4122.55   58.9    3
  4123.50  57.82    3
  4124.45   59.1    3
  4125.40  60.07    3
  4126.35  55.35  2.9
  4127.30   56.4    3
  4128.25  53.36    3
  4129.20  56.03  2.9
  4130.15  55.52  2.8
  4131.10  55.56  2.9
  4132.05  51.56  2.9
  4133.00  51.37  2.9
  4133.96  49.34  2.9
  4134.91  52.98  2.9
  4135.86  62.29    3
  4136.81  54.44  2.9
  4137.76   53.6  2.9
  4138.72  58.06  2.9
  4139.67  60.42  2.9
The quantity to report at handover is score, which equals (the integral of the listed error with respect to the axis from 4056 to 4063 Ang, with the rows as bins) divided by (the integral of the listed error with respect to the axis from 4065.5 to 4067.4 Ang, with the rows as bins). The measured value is 3.8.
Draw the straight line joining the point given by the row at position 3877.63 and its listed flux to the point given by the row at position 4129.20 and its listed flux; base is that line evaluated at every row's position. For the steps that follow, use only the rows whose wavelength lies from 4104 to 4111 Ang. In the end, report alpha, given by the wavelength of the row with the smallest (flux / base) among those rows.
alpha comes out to 4104.55 Ang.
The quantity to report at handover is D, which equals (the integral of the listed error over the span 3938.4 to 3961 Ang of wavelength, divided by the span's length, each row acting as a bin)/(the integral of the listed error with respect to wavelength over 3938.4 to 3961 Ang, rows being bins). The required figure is 0.0442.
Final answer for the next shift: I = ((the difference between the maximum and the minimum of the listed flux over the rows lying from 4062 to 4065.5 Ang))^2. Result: 45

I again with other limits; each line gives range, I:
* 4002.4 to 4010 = 148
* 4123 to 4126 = 5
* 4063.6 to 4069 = 30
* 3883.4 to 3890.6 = 253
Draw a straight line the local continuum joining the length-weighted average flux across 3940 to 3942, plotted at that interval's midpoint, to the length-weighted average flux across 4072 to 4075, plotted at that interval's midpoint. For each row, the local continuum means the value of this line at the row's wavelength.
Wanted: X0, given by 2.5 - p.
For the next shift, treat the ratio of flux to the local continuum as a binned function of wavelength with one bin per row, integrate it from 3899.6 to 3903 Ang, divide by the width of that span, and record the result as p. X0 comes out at 1.0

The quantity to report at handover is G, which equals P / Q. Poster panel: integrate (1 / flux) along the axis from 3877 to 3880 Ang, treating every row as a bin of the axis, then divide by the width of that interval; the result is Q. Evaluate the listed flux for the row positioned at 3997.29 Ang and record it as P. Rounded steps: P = 48.53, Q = 0.0242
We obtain 2006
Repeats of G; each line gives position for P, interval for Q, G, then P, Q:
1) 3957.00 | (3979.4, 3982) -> 2005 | 39.85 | 0.0199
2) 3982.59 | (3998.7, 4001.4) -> 2485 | 46.15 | 0.0186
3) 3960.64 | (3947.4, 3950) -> 1701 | 39.61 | 0.0233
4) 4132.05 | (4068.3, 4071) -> 2789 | 51.56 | 0.0185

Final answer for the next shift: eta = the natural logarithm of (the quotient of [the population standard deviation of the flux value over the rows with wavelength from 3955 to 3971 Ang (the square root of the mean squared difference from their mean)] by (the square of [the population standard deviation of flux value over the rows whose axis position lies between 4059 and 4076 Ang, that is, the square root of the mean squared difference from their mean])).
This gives -0.3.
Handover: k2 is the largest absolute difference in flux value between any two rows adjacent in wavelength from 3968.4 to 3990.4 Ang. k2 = 7.0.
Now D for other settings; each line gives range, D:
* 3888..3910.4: 0.0446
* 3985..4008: 0.0435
